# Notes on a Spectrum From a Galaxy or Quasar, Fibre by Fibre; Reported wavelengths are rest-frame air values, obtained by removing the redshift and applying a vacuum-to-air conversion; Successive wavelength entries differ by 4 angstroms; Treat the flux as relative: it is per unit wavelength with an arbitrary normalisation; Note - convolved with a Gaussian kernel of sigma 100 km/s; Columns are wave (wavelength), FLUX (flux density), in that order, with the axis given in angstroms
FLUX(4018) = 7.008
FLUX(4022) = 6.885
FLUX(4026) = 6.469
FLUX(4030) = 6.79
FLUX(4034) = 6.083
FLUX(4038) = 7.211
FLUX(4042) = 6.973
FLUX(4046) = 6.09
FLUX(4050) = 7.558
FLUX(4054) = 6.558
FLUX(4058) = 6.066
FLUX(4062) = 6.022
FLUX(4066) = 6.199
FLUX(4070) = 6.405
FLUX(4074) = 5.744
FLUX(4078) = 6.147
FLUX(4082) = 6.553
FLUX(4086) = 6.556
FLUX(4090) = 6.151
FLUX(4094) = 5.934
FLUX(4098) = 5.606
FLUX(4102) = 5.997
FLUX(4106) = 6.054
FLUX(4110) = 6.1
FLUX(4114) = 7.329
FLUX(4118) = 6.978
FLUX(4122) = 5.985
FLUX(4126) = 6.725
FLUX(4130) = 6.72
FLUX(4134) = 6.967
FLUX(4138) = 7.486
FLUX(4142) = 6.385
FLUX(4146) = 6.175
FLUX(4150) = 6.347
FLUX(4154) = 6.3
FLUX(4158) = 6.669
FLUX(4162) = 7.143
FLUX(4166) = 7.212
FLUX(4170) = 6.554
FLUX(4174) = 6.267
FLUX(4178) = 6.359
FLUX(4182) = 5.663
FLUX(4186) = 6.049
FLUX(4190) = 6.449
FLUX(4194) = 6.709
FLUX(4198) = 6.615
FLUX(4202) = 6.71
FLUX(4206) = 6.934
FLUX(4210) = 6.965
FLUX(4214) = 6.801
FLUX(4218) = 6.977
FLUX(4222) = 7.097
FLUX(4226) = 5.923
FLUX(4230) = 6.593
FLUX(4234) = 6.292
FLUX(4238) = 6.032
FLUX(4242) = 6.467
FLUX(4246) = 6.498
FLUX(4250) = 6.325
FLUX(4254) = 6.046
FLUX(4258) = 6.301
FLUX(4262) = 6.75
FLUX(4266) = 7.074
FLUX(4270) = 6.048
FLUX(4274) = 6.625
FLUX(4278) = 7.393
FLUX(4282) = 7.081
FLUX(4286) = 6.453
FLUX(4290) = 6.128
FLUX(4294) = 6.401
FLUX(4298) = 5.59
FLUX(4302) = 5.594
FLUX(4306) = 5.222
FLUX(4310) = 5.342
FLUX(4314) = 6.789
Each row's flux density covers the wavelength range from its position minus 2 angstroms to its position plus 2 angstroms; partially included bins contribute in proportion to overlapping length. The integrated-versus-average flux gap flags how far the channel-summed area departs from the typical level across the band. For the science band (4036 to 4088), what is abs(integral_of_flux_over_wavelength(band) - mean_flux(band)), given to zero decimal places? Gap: 330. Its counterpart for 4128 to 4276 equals 964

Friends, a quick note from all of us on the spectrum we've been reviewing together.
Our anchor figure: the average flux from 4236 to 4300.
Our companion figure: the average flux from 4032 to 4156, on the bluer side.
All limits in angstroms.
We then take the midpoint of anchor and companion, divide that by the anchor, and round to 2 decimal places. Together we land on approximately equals 1.00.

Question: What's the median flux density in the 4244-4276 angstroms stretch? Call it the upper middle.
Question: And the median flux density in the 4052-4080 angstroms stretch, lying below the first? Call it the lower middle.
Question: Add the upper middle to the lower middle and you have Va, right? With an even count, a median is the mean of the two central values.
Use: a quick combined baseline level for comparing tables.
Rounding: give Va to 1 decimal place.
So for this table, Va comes 12.6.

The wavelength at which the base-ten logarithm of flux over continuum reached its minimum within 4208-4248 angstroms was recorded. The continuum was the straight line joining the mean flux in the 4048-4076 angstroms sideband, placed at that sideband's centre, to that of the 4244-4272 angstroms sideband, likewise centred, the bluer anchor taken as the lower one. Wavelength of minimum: 4226 angstroms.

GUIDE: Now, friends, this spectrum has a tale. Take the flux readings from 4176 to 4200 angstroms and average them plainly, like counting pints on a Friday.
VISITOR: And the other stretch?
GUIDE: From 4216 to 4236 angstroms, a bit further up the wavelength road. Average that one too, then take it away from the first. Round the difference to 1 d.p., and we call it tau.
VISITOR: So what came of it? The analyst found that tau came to -0.3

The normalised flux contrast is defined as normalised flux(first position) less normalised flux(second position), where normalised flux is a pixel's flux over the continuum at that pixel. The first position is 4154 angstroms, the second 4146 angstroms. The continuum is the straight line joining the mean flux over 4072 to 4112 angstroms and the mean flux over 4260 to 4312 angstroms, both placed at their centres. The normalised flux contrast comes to 0.02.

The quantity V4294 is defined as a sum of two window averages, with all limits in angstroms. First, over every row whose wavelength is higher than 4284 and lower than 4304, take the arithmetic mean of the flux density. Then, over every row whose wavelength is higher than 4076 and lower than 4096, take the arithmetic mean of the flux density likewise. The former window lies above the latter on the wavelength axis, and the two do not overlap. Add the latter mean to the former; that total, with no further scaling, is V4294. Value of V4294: 12.3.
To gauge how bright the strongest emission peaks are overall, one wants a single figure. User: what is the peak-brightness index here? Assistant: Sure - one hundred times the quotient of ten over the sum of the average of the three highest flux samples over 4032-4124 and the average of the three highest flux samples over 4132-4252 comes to 68.3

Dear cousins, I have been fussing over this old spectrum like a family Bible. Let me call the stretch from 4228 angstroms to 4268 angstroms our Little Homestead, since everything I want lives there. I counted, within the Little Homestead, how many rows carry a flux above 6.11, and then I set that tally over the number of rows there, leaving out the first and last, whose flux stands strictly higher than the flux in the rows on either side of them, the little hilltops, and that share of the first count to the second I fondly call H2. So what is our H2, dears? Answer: 8.0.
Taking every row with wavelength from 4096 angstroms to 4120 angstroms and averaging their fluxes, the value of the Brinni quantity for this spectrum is 6.34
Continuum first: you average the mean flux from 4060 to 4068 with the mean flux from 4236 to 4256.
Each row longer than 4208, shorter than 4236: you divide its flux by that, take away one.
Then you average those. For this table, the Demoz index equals 0.076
